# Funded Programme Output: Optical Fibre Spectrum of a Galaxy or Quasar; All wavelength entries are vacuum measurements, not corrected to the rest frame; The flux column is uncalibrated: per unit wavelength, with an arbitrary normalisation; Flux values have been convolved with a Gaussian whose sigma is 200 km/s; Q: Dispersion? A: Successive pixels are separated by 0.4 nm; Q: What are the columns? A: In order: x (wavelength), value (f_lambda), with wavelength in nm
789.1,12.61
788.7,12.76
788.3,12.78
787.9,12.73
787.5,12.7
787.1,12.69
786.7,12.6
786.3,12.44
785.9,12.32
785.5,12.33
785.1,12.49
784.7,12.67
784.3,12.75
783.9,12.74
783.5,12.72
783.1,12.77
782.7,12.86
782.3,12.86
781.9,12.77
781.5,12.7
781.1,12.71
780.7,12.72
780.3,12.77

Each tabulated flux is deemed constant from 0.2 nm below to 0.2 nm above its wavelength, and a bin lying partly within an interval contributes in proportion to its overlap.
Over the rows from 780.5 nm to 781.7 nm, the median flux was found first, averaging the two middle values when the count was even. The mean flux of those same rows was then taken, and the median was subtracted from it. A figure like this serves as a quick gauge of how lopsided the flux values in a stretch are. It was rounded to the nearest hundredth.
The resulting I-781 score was 0.00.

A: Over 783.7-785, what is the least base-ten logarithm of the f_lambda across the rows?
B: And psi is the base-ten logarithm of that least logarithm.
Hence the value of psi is 0.0425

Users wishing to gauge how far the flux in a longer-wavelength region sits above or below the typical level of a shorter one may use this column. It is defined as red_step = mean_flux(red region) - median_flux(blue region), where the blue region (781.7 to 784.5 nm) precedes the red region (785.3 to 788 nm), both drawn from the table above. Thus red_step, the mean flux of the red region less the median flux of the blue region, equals -0.2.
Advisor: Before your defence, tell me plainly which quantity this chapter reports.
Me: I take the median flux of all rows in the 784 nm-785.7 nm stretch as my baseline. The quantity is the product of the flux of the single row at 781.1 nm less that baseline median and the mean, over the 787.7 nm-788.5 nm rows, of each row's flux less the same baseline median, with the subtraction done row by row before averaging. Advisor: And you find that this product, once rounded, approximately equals 0.023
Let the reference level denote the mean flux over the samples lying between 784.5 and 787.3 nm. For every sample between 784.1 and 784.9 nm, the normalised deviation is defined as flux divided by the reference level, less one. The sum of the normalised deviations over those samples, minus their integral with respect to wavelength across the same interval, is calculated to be 0.020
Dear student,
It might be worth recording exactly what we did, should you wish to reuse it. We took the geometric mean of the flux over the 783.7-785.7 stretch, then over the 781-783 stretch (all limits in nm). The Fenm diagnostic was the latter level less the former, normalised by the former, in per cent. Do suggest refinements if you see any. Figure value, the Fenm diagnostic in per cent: 1.5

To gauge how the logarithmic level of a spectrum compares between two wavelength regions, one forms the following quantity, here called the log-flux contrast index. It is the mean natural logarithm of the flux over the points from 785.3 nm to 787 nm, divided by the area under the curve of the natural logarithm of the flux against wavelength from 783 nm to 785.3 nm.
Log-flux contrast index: 0.4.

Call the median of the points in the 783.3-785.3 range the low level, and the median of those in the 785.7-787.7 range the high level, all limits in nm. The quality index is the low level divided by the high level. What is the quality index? 1.01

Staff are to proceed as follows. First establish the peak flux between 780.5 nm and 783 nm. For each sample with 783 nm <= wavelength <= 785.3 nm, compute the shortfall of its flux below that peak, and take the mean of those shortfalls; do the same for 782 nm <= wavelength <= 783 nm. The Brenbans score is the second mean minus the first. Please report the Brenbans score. -0.2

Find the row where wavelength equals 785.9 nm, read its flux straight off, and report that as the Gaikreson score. 12.32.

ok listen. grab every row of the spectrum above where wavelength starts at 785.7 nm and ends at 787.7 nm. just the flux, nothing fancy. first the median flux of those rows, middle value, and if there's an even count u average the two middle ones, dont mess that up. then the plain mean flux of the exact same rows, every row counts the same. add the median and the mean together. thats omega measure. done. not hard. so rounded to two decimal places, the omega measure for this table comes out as 25.15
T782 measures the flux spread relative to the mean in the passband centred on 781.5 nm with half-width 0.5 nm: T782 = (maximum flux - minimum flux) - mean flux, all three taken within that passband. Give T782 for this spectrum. -12.7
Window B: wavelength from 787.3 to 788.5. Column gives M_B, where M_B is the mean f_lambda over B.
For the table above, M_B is 12.7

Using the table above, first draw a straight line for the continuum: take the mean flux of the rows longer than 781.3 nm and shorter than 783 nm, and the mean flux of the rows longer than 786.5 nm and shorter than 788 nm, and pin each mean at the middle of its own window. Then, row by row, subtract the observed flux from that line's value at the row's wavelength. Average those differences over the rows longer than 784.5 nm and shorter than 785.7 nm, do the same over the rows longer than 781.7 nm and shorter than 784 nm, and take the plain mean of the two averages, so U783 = 0.11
